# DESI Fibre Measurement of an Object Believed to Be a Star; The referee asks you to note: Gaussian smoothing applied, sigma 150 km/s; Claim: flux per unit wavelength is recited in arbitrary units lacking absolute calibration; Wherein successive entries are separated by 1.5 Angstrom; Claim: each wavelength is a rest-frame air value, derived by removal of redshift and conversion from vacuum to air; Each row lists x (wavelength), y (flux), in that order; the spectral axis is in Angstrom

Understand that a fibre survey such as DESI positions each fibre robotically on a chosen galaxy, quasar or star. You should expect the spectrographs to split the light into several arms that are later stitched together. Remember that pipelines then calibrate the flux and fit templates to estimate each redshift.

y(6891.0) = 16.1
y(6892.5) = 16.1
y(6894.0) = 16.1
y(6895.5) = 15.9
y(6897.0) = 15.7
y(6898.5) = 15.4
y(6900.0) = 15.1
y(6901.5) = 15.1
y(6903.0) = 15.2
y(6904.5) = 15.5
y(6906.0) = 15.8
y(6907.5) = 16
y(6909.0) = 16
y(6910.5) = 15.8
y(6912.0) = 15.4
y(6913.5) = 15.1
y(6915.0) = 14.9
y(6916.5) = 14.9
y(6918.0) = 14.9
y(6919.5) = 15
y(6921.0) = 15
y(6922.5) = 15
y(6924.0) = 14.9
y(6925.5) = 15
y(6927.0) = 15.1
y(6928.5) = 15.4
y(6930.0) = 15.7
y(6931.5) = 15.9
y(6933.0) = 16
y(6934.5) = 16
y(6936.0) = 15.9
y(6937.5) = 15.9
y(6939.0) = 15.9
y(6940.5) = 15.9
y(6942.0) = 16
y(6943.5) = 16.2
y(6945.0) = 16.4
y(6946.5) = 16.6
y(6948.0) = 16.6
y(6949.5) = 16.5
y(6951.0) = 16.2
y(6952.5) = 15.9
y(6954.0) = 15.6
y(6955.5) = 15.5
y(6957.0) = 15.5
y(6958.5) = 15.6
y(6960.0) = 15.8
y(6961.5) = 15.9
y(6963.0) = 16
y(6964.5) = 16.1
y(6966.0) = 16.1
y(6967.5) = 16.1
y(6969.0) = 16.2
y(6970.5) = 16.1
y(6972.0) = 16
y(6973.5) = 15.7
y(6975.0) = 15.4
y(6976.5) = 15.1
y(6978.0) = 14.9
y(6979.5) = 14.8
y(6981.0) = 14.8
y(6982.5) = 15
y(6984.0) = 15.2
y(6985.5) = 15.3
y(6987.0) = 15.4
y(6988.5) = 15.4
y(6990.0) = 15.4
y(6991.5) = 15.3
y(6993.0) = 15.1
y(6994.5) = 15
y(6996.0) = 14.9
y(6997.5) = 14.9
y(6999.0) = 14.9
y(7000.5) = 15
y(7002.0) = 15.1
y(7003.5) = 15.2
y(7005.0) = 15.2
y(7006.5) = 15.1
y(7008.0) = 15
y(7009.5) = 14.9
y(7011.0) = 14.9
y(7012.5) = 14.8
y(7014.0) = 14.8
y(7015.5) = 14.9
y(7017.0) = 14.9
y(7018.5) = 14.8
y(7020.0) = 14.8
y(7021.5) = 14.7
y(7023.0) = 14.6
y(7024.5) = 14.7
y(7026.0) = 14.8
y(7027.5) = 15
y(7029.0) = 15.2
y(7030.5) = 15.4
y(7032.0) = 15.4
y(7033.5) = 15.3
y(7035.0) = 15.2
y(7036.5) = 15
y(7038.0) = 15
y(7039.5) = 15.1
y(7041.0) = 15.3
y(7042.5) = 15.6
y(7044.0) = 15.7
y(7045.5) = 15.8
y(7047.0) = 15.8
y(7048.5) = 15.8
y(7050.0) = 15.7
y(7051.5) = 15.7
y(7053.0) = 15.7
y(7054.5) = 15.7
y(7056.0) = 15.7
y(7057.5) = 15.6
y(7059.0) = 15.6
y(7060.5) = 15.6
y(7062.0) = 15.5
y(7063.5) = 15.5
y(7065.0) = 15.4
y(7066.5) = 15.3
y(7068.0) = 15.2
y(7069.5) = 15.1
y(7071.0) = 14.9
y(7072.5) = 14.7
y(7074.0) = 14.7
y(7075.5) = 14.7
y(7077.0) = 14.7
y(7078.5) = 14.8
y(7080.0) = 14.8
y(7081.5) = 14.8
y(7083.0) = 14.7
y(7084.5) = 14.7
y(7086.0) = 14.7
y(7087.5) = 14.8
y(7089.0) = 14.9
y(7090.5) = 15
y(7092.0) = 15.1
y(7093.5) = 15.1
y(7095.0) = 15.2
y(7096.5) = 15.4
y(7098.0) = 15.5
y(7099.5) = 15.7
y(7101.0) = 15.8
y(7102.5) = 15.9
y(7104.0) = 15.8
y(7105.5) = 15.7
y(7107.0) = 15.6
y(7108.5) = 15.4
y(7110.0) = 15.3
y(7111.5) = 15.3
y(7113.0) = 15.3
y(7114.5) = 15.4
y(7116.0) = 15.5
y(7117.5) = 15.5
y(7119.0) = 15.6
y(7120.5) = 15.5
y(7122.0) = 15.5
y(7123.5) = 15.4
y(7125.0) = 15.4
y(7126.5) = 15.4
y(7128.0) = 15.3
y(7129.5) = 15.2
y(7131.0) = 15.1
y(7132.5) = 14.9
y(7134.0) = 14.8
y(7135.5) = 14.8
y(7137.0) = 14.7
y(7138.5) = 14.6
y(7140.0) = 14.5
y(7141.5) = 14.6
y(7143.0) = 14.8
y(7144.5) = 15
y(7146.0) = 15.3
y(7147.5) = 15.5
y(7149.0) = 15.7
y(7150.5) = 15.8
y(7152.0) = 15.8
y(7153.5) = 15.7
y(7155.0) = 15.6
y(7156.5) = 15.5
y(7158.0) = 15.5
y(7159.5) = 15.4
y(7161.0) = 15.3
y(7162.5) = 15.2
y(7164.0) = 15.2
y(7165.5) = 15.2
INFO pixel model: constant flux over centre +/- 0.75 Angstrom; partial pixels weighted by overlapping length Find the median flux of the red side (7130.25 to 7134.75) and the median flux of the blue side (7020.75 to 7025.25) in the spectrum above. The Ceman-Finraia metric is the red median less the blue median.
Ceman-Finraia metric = 0.2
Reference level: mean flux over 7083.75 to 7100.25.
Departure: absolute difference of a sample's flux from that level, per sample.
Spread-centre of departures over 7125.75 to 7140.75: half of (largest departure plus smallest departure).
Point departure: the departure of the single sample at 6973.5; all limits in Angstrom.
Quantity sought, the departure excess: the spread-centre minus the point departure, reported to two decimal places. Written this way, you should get -0.30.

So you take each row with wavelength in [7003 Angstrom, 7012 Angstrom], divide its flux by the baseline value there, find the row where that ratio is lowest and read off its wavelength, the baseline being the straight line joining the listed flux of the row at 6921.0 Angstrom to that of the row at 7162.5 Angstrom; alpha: 7011.0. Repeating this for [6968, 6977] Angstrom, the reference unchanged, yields 6976.5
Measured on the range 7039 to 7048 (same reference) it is 7039.5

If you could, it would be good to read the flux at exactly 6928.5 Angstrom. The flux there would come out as 15.4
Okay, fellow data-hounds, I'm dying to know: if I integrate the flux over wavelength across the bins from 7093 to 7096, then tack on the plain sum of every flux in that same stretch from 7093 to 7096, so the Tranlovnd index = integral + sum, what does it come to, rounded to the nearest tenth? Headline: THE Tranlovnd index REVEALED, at 75.8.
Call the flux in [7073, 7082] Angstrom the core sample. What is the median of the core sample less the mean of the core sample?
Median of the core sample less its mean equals 0.00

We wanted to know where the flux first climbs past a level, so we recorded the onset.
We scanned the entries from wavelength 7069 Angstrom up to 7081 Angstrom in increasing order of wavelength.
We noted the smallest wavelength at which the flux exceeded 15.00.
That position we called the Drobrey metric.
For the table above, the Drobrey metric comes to 7069.5 Angstrom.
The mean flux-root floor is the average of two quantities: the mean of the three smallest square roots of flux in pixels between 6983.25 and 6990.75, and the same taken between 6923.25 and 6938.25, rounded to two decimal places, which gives 3.89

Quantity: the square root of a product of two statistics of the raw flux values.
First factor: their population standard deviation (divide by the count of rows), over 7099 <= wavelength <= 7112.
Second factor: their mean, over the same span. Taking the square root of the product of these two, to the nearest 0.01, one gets 1.82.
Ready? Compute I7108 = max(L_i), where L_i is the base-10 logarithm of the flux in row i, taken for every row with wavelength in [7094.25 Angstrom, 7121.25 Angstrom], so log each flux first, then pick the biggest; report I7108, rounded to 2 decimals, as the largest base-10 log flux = 1.20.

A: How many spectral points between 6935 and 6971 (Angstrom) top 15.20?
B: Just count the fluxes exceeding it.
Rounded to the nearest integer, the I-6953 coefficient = 24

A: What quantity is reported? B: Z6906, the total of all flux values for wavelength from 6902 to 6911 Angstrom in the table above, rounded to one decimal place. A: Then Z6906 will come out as 94.3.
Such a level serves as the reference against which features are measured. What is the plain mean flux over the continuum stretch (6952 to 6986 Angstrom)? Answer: 15.6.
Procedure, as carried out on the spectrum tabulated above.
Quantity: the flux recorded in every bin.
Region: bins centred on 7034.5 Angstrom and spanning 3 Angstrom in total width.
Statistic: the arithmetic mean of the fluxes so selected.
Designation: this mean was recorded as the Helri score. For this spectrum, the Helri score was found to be 15.2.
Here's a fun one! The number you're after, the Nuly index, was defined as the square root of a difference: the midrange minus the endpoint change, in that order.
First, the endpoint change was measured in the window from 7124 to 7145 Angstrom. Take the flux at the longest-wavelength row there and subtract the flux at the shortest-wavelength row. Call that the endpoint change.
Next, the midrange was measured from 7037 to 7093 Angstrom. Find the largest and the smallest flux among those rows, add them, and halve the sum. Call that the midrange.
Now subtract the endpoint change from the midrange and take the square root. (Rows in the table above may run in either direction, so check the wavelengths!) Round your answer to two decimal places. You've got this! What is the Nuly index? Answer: 3.96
